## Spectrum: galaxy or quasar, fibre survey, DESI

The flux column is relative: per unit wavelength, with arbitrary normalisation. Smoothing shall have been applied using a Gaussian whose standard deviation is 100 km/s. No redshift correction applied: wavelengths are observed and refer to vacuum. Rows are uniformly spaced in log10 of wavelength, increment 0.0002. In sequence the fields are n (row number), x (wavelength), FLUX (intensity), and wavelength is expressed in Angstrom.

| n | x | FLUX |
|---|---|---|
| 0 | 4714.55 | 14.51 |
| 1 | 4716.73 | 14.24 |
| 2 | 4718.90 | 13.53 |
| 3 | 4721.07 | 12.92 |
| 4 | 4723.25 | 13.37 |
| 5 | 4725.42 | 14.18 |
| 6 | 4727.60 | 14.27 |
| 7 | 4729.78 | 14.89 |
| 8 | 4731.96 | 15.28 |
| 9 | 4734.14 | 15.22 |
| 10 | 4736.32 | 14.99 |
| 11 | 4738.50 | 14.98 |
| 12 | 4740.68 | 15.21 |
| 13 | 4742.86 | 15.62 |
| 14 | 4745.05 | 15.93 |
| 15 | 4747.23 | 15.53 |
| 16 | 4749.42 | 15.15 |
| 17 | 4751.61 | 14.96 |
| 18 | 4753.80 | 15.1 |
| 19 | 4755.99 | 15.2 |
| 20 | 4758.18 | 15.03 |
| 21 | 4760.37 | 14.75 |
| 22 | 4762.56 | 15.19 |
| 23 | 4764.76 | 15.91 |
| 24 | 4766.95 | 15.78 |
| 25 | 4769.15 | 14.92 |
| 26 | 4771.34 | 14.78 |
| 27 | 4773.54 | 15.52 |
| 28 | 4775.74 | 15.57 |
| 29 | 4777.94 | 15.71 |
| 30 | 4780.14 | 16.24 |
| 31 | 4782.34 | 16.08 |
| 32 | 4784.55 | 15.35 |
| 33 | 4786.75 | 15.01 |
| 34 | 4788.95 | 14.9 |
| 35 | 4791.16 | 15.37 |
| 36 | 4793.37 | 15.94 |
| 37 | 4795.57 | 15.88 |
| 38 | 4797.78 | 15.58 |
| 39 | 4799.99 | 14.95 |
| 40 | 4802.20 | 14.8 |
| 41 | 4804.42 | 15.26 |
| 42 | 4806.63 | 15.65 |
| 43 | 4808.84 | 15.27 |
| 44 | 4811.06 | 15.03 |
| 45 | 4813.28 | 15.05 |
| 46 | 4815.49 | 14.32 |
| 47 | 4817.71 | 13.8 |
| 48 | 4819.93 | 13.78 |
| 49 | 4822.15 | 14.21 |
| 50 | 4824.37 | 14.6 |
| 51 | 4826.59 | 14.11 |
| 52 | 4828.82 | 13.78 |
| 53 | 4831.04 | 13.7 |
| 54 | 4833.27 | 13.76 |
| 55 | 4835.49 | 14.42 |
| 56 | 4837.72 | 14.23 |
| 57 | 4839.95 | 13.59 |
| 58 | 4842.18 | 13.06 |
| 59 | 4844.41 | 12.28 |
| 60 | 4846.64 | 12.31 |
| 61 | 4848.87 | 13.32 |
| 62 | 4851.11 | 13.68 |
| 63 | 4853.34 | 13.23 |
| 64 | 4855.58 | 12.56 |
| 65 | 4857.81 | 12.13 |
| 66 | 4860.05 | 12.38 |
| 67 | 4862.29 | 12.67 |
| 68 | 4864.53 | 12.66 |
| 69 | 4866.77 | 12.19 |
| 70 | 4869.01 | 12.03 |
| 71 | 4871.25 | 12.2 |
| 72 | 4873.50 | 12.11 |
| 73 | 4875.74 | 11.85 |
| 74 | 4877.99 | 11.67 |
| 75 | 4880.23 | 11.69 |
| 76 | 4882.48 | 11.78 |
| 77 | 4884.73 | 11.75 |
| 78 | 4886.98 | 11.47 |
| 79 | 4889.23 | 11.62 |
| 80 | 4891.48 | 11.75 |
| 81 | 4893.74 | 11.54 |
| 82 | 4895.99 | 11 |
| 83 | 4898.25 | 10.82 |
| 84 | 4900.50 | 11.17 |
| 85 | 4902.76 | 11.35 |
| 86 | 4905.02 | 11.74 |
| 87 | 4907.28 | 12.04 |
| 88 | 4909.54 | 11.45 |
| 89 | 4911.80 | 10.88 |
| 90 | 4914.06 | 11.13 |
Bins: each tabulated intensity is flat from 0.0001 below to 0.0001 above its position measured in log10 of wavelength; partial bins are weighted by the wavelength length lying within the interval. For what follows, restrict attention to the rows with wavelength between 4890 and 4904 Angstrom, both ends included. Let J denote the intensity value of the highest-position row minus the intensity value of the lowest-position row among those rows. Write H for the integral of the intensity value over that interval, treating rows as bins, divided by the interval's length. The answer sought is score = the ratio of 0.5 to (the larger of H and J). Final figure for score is 0.044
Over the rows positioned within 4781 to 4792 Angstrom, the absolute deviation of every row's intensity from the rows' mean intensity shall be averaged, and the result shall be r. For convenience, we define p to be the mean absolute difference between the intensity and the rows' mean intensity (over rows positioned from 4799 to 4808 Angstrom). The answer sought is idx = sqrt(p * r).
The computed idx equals 0.30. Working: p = 0.29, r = 0.31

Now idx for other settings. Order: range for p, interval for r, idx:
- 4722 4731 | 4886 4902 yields 0.34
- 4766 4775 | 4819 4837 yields 0.34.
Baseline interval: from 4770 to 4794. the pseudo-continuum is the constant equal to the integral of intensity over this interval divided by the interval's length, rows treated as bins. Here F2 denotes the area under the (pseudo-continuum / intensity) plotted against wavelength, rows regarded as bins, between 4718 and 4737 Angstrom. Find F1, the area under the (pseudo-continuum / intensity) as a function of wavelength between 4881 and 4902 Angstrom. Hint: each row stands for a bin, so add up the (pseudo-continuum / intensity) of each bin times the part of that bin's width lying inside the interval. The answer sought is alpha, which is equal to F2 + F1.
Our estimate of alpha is 49.1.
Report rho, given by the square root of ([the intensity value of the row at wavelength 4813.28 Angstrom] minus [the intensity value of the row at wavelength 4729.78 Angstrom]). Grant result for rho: 0.40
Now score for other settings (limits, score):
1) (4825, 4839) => 0.036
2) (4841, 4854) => 0.039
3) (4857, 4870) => 0.040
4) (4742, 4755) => 0.033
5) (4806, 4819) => 0.034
